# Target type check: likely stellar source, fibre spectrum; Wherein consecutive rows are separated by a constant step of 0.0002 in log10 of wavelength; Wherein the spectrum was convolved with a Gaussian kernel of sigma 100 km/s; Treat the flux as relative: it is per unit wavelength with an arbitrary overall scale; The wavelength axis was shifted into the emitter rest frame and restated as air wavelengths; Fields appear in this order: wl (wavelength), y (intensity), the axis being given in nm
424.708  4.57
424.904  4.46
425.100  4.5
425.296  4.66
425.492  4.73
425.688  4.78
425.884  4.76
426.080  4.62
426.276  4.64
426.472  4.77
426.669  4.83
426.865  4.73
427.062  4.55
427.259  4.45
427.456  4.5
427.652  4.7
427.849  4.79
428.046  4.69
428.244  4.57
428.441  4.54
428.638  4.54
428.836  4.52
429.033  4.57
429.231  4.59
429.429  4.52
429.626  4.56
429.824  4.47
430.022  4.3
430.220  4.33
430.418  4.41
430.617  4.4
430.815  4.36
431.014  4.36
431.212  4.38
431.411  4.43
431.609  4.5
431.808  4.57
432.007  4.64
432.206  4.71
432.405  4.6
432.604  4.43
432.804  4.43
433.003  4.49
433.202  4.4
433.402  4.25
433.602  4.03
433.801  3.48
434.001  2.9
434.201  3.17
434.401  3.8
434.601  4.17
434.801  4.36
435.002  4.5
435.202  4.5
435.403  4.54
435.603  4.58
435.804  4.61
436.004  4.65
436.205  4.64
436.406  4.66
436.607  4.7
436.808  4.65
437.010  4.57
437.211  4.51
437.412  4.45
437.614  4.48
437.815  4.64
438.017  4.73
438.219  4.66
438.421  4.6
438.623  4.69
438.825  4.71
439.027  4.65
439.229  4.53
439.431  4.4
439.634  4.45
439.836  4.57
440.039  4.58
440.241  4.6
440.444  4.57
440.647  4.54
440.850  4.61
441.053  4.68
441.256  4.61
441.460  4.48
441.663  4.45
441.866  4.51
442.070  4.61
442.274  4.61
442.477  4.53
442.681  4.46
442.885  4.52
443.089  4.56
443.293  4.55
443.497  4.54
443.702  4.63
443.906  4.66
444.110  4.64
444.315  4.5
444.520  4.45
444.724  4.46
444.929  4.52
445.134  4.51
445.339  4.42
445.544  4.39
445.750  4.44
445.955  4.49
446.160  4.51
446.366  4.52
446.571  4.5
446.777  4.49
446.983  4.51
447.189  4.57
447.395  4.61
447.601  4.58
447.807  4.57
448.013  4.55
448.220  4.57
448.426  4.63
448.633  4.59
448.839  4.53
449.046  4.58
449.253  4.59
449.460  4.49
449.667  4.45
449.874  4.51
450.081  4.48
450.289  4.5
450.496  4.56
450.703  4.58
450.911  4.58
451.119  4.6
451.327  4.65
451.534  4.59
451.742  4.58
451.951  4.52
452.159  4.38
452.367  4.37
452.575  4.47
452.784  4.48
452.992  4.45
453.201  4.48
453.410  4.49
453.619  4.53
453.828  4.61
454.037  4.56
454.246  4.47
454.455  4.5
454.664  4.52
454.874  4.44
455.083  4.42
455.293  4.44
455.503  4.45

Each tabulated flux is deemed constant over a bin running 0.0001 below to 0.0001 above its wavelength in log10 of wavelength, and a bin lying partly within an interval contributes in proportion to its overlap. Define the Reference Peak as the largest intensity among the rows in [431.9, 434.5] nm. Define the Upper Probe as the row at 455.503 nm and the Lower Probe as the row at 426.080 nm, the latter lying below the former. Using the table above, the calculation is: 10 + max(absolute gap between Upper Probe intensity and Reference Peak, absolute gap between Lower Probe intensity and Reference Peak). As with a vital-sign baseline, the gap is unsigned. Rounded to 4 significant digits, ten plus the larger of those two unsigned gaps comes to 10.26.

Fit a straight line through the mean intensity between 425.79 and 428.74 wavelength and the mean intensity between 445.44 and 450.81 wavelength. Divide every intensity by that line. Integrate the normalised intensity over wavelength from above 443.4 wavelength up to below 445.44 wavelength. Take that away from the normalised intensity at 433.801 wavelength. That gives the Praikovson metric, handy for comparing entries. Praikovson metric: -1.28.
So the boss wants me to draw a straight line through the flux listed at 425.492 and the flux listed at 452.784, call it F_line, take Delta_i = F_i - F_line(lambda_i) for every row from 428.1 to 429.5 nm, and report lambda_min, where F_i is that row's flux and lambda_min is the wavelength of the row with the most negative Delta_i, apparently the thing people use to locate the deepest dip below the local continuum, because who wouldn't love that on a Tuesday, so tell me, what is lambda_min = 428.836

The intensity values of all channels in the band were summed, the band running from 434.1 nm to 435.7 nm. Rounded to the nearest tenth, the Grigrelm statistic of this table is 33.6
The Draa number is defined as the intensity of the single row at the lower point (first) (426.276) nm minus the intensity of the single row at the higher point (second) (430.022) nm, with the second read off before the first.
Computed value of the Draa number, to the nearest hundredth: 0.34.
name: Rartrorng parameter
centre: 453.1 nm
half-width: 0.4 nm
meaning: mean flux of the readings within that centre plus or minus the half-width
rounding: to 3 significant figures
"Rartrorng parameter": 4.47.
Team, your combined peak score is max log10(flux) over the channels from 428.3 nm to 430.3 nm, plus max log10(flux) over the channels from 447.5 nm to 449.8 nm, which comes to 1.33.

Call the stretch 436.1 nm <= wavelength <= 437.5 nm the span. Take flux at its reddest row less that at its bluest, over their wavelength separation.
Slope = -0.16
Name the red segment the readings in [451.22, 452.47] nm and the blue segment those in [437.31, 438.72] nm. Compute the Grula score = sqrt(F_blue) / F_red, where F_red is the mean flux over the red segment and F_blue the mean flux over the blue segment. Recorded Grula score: 0.475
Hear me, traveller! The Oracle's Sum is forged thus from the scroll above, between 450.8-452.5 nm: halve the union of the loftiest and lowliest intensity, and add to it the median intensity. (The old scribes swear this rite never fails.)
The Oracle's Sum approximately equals 9.09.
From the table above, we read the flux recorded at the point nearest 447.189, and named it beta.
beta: 4.57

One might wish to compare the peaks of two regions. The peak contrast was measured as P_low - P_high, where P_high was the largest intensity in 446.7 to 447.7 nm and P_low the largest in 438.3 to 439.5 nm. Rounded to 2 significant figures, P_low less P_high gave 0.10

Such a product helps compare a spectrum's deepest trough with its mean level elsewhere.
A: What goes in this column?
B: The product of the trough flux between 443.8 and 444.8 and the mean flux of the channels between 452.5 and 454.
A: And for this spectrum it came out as 20.0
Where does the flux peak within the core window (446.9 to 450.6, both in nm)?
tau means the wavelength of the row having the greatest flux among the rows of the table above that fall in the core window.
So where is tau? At 448.426 nm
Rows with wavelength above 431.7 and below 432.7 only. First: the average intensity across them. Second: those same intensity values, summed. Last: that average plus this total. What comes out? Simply 27.5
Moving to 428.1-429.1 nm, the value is 27.3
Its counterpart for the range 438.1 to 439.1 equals 28.0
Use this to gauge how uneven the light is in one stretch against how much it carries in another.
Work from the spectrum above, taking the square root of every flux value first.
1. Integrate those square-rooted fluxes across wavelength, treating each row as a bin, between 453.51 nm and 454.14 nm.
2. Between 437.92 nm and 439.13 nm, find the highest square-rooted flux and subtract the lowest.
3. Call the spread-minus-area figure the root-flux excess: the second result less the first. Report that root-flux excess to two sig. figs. -1.3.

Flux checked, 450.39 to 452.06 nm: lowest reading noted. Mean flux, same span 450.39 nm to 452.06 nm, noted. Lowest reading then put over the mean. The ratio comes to 0.986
